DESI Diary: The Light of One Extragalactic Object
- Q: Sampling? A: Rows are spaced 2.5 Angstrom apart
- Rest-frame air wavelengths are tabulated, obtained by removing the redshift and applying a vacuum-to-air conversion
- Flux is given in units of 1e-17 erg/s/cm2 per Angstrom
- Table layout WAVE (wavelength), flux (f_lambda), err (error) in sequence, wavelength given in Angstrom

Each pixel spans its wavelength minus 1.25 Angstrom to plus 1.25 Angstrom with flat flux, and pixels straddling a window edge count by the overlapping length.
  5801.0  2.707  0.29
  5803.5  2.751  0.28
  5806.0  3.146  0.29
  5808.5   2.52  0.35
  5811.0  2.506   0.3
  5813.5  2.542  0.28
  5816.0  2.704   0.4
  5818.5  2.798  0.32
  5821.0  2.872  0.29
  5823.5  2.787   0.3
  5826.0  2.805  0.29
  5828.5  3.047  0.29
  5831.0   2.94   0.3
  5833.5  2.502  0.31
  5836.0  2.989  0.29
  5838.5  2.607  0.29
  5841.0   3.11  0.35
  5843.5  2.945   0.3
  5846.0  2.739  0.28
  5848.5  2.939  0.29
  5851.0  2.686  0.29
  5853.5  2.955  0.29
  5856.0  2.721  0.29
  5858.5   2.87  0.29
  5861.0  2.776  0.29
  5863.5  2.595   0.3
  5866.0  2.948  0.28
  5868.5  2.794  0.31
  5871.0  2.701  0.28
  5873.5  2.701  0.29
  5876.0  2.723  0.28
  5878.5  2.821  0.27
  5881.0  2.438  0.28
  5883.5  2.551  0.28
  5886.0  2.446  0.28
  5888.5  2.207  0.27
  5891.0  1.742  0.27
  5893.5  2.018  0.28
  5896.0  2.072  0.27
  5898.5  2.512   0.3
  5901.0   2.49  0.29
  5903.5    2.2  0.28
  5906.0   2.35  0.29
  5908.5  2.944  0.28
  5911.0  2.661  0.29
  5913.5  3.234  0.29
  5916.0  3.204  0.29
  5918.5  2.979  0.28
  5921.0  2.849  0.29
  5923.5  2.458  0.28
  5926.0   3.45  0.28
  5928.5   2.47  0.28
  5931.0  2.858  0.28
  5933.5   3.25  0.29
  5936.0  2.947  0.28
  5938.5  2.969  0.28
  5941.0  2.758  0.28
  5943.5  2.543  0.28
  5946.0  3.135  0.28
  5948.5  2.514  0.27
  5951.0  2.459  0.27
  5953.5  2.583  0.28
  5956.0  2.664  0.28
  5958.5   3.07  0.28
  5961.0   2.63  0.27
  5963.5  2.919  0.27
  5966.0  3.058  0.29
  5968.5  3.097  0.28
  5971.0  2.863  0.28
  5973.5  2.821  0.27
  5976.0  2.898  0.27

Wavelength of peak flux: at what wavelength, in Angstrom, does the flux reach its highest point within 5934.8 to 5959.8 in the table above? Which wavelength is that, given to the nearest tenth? 5946.0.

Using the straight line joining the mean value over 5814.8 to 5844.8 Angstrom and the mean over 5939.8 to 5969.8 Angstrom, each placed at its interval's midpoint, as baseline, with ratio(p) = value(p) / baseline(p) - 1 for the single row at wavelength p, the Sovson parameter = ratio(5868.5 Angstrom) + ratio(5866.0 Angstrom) 0.03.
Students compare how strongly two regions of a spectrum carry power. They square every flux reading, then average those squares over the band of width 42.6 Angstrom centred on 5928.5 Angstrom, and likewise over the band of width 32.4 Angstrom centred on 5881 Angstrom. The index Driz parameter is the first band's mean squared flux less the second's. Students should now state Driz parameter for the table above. 2.2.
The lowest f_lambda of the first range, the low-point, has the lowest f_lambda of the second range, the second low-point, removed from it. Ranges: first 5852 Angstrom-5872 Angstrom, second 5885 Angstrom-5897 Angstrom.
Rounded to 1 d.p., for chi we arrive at 0.9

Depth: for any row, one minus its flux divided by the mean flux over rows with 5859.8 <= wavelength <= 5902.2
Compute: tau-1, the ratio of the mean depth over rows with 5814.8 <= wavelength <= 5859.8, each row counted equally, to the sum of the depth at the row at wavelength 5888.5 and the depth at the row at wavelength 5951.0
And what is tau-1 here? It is -1.0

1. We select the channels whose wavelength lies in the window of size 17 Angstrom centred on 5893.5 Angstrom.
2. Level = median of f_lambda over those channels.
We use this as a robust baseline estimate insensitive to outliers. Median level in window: 2.21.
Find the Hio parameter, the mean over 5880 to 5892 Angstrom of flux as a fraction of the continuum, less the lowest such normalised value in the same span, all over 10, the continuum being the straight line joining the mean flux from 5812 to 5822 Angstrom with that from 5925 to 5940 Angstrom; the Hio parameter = 0.019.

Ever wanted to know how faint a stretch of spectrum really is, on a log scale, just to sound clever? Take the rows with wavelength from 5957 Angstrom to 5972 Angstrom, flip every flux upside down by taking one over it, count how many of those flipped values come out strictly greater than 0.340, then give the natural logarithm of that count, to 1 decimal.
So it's 1.1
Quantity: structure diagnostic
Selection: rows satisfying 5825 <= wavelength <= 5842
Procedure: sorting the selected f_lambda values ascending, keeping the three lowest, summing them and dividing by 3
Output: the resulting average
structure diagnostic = 2.64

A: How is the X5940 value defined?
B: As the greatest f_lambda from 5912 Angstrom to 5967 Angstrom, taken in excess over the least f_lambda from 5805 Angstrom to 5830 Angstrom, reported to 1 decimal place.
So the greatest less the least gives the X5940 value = 0.9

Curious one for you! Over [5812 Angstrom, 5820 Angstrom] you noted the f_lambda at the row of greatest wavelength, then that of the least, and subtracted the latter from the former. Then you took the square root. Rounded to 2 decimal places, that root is 0.51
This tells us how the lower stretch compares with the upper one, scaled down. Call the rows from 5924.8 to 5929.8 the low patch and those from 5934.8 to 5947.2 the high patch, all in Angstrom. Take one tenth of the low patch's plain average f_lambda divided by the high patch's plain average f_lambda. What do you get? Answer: 0.103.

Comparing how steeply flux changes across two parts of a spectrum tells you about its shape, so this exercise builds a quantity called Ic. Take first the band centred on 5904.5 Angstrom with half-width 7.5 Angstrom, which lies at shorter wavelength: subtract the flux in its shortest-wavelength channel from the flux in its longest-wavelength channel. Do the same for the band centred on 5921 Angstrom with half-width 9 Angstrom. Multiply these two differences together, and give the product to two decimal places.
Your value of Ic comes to -0.11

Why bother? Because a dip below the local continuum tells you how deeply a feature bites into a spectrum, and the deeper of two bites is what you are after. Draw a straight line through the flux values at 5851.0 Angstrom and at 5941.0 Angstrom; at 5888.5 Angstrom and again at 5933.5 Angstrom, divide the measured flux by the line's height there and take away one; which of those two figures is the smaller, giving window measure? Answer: -0.19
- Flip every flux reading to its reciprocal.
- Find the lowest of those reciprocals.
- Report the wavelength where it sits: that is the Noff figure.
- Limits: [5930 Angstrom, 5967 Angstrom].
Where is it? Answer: 5933.5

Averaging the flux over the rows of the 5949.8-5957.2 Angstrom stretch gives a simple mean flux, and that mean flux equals 2.6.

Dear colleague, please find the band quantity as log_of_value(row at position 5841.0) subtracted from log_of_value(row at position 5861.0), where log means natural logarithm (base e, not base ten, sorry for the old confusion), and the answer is -0.11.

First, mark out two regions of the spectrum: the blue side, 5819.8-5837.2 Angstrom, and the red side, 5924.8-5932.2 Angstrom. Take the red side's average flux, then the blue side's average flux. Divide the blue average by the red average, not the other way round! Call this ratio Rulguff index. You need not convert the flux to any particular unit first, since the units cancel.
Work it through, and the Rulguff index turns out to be 0.97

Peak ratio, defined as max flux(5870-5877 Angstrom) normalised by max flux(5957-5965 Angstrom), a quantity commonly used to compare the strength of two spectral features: 0.89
